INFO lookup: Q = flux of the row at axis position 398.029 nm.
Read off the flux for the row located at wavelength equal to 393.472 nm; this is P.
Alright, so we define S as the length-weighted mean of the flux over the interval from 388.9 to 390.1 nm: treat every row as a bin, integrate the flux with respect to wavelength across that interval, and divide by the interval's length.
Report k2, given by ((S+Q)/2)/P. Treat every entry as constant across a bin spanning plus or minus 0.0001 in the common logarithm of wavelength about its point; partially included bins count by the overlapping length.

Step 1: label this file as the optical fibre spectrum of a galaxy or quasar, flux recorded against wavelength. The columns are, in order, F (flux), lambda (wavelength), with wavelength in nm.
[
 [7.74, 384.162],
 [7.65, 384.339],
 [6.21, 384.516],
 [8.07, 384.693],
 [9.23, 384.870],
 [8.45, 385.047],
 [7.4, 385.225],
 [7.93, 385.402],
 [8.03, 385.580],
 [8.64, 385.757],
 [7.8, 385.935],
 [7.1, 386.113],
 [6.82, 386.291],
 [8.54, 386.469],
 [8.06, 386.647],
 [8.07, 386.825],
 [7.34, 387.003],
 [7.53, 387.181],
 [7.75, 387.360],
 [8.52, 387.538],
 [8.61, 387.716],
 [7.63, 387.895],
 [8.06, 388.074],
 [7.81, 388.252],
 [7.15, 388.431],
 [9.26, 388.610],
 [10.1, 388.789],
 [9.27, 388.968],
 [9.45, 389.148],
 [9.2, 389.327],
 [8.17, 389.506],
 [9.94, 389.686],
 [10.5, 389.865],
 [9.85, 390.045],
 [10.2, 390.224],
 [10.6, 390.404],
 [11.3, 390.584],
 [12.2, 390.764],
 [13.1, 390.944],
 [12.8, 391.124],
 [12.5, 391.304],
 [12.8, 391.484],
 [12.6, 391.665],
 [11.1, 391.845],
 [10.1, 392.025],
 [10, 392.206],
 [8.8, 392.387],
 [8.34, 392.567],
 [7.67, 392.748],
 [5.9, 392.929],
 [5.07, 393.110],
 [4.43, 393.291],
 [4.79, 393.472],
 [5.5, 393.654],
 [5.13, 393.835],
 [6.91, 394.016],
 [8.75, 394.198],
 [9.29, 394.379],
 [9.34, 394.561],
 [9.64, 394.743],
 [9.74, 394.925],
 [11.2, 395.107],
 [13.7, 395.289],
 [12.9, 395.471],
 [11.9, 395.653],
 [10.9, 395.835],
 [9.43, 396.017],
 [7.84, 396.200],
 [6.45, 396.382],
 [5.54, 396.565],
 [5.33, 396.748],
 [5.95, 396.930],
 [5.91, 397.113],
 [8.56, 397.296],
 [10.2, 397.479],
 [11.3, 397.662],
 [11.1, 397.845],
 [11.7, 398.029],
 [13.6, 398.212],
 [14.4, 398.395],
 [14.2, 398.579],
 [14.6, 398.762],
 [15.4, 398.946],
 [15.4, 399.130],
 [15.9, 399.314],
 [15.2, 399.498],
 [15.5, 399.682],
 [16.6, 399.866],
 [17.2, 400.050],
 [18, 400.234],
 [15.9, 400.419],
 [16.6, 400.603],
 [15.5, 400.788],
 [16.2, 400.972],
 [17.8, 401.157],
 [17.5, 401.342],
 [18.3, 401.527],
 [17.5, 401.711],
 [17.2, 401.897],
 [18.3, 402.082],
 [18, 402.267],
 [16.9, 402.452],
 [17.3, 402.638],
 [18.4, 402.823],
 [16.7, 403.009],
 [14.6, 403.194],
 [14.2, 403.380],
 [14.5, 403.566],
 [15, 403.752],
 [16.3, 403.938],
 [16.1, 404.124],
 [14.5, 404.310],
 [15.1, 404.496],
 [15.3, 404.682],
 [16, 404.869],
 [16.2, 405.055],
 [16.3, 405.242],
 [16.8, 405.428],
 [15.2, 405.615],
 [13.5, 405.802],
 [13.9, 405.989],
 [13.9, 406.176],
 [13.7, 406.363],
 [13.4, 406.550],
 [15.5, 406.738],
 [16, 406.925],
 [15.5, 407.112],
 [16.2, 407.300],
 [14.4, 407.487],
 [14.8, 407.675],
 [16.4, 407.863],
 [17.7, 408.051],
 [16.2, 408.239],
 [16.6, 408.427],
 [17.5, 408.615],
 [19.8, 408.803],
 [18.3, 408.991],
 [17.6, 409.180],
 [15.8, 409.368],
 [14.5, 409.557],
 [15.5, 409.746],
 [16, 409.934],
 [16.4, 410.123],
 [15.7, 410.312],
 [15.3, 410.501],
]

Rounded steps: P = 4.79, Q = 11.7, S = 9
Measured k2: 2.2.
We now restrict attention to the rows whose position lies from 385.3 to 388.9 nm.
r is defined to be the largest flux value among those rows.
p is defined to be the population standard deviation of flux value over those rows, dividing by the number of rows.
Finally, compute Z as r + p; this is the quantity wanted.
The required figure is 10.8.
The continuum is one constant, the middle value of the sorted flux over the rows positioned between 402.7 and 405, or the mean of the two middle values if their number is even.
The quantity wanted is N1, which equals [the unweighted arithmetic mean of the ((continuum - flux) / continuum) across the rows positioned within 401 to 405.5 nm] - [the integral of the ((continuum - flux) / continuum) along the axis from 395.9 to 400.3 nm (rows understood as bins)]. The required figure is -1.0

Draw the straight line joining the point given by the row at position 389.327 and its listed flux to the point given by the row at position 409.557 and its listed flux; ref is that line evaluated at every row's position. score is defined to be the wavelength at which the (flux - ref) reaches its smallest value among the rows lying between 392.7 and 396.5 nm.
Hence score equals 393.291 nm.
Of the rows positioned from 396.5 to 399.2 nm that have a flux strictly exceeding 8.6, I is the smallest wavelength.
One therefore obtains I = 397.479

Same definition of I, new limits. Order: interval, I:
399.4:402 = 399.498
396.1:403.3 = 397.479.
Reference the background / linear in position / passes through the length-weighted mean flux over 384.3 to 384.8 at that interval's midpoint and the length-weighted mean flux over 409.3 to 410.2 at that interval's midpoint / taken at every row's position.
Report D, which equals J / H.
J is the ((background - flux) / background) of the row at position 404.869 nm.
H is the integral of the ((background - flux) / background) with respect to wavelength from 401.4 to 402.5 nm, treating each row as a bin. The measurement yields 0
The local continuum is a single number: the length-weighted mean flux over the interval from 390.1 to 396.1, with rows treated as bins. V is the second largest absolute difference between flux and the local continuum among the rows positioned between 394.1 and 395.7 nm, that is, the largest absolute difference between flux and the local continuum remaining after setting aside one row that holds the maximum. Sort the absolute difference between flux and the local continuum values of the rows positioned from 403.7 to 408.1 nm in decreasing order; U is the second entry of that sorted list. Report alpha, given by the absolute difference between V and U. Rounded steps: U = 7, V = 3.2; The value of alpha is 3.9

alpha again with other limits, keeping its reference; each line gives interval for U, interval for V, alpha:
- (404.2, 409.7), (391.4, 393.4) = 4.1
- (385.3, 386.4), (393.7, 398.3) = 1.8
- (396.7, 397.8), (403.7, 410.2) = 4.9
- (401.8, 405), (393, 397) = 3.8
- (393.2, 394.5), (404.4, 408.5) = 2.3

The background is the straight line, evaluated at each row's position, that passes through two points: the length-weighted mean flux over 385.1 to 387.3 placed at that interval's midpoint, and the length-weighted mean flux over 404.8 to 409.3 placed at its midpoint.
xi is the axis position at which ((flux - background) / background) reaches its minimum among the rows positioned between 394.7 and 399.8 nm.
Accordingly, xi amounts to 396.748 nm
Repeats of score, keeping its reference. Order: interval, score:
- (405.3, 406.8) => 406.550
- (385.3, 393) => 392.929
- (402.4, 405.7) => 403.380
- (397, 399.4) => 397.113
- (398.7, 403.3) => 403.194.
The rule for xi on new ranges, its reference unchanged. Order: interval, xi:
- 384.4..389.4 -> 388.431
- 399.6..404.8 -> 404.310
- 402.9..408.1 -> 406.550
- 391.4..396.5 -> 393.291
